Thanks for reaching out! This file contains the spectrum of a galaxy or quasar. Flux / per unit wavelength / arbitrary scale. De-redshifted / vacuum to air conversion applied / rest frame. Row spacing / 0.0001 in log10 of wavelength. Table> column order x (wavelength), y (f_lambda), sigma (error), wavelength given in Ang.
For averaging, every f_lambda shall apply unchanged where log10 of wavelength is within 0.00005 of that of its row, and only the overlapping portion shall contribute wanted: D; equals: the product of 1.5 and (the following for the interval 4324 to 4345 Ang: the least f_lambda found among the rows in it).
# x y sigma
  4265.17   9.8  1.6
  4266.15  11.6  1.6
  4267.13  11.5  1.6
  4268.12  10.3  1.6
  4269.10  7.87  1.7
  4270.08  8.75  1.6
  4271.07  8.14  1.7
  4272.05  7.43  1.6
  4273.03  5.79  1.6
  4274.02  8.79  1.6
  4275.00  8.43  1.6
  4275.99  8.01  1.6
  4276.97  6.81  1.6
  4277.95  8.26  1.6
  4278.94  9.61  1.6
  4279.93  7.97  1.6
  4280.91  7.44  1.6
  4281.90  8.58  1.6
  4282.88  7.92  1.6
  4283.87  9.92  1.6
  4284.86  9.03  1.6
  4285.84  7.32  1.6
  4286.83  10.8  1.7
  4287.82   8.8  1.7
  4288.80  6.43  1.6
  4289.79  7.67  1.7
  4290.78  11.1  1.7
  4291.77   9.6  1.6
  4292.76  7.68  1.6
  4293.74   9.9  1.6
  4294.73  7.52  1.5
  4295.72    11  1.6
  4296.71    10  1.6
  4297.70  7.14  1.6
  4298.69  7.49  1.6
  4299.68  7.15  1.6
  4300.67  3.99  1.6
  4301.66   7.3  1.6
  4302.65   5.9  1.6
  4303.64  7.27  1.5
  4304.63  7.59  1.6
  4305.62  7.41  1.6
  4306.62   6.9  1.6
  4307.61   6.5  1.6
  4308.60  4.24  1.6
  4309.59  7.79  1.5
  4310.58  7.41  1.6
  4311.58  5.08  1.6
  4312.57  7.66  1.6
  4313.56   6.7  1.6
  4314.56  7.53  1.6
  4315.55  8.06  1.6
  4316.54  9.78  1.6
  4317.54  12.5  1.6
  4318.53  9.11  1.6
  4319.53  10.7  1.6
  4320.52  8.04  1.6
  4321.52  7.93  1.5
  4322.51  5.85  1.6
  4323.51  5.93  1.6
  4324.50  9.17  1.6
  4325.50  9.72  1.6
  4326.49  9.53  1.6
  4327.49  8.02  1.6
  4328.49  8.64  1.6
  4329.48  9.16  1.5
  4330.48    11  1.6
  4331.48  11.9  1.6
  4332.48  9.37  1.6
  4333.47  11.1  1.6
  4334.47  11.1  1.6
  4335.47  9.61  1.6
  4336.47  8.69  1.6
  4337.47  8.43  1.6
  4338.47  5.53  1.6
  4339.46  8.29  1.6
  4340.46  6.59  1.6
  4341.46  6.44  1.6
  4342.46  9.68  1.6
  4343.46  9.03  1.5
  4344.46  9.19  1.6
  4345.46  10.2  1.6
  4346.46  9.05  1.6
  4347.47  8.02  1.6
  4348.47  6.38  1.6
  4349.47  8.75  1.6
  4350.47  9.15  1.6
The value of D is 8.3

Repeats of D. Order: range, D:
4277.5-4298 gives 9.6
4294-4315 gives 6.0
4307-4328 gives 6.4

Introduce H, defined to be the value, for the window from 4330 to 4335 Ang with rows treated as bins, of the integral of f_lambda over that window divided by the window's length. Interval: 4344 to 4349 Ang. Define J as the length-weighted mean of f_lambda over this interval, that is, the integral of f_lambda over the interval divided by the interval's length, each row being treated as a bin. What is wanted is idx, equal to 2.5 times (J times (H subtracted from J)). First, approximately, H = 10.9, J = 8.55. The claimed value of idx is -50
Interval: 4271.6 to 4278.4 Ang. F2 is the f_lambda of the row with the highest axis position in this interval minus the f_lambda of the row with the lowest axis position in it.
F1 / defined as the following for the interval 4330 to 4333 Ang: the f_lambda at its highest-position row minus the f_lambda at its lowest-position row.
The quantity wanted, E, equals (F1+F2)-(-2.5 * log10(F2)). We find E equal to -1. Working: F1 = -1.6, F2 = 0.8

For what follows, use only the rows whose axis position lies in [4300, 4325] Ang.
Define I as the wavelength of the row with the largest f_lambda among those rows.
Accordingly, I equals 4317.54 Ang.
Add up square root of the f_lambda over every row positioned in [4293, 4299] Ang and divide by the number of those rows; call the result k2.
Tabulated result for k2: 2.96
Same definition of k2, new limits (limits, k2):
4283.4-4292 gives 2.98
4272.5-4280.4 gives 2.81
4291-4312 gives 2.70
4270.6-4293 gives 2.88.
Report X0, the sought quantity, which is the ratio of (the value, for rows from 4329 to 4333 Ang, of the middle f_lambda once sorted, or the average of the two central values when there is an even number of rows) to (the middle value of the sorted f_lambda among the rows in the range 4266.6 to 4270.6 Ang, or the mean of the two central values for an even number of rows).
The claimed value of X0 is 1.07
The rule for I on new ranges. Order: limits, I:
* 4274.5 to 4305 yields 4290.78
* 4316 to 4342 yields 4317.54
